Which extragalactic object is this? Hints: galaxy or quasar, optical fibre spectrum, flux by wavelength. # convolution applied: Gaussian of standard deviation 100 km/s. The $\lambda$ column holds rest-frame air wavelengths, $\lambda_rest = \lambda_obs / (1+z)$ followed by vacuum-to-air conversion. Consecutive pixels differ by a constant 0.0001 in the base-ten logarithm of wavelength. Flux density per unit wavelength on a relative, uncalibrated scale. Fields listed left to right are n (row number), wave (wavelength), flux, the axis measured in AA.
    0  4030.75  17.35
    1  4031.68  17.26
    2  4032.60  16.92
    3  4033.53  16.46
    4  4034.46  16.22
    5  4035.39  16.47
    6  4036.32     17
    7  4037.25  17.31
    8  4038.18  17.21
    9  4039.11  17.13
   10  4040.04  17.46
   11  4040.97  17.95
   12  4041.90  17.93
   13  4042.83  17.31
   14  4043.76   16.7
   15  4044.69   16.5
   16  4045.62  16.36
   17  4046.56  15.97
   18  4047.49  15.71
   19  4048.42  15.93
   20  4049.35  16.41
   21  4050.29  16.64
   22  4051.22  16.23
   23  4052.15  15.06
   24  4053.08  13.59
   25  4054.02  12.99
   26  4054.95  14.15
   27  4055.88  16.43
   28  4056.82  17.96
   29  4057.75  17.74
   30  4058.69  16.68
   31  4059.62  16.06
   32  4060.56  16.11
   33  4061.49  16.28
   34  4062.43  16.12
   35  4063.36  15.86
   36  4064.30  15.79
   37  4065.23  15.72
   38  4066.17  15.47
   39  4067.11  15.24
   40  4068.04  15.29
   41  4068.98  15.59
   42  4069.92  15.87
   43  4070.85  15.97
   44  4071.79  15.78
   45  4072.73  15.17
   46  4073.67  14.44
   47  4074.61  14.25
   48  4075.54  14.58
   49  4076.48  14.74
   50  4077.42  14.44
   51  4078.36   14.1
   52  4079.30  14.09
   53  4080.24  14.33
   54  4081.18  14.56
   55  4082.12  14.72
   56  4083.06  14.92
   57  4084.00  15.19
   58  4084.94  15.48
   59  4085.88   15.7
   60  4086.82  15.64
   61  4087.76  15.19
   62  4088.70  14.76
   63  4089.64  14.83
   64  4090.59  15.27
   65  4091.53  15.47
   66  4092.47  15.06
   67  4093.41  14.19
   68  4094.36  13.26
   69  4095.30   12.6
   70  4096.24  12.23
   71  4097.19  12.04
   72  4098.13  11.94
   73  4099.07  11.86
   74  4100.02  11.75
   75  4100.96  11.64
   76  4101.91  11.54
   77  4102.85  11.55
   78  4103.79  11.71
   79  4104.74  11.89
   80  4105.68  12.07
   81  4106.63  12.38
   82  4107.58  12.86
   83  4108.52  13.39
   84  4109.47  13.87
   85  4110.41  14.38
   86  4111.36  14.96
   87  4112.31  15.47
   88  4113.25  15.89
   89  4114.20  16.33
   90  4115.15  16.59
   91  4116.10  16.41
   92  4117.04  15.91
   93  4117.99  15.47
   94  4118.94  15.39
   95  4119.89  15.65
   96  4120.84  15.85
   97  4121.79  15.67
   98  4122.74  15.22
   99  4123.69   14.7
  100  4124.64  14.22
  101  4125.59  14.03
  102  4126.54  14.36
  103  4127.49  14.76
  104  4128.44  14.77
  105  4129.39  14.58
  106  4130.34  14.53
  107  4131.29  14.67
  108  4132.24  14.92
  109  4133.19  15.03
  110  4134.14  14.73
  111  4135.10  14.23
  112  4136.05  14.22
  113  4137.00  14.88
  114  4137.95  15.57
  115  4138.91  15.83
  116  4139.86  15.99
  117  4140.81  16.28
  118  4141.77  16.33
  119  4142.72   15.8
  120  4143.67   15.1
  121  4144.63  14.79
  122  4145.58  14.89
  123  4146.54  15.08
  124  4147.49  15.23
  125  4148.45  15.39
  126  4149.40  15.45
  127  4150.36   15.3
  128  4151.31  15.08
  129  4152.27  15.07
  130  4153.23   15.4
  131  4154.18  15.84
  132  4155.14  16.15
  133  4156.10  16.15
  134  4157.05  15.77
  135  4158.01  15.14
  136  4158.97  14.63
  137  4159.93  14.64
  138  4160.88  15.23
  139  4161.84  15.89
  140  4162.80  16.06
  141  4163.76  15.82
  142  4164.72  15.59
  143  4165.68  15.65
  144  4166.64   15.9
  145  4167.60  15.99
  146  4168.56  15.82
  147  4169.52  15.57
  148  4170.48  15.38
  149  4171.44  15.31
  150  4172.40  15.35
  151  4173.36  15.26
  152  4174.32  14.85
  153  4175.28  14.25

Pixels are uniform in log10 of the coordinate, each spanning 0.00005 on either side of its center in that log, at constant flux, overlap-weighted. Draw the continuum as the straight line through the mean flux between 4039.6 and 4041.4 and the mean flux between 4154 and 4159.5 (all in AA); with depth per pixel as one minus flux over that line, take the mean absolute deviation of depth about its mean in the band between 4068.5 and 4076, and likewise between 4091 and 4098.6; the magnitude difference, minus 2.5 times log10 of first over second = 0.79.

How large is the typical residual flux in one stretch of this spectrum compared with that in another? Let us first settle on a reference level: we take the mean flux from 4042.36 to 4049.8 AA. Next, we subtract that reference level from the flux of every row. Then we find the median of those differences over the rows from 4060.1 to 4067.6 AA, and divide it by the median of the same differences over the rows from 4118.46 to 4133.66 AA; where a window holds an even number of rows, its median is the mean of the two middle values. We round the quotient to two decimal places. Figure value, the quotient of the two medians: 0.34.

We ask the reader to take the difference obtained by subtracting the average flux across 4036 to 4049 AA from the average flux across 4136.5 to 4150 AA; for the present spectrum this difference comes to -1.4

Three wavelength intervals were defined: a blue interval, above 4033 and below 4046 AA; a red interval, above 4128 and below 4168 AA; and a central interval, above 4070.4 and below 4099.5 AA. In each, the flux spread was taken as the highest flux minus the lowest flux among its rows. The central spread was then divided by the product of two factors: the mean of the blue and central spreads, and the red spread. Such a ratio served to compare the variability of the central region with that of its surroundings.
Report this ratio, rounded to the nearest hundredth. 0.67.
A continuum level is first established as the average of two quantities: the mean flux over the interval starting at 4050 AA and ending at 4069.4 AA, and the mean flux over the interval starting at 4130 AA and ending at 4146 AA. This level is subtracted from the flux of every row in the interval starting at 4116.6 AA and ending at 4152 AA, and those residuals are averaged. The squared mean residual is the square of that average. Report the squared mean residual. 0.11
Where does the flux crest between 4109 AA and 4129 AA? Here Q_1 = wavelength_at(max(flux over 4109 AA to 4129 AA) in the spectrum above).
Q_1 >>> 4115.15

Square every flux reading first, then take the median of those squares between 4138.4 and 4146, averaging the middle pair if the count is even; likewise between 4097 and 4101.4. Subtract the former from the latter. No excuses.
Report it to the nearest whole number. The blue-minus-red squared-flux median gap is -109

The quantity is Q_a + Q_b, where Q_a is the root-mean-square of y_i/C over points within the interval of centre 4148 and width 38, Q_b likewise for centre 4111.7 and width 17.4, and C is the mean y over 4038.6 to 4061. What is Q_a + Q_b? 1.84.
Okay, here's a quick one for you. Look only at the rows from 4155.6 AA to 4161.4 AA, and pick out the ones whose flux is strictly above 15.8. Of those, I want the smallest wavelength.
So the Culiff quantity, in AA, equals 4156.10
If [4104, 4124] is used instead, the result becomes 4113.25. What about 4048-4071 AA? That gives 4048.42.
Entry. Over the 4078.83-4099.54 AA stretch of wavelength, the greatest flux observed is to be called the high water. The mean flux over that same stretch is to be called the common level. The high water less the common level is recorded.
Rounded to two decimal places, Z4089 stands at 1.46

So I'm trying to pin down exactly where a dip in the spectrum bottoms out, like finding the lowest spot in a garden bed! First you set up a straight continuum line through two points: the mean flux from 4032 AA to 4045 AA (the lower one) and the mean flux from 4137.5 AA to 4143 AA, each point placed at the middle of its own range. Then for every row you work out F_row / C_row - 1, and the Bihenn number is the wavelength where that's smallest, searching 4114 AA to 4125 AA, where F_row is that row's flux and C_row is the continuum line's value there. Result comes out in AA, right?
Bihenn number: 4124.64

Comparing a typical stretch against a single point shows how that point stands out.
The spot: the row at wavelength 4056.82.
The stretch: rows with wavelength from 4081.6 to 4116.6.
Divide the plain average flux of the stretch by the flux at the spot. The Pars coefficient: 0.78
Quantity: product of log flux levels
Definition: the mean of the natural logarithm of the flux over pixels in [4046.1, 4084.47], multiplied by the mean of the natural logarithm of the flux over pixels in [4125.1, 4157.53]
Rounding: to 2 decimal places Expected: 7.43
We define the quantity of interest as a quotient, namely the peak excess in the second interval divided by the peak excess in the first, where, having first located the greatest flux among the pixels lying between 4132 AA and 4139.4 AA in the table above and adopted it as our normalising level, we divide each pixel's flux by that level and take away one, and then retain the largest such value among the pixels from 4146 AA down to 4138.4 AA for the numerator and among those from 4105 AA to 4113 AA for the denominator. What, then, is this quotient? -1.4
